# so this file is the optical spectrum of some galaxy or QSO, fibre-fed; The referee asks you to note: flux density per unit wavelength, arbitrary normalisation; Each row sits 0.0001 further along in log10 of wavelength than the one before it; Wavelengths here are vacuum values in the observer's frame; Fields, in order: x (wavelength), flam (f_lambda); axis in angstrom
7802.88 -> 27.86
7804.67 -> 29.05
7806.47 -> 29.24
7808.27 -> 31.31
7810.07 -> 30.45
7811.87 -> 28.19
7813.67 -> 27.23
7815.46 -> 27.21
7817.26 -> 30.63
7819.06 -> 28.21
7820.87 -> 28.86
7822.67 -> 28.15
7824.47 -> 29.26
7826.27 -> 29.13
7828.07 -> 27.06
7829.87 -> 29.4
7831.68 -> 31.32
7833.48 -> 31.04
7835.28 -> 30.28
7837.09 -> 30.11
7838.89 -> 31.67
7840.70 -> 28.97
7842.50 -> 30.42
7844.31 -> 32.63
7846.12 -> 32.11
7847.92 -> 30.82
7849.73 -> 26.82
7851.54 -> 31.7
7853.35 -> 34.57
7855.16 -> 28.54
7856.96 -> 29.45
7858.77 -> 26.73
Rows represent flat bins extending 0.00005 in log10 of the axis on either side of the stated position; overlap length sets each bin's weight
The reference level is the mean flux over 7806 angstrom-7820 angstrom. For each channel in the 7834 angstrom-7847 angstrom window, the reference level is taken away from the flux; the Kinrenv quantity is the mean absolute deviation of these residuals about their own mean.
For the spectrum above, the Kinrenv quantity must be 1.1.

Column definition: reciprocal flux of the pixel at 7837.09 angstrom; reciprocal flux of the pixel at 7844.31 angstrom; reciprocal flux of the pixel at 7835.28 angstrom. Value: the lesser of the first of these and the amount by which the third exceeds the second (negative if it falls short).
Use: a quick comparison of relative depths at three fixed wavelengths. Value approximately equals 0.002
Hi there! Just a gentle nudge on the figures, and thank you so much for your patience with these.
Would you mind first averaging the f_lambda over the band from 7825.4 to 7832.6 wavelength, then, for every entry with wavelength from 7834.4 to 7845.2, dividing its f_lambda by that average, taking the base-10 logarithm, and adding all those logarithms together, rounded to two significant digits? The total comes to 0.12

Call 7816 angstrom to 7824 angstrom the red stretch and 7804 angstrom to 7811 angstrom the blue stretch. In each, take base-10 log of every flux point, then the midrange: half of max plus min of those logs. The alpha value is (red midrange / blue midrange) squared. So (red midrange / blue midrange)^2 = 0.98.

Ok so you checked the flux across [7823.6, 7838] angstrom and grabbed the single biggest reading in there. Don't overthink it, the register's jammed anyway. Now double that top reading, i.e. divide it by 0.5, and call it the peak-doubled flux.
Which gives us 62.6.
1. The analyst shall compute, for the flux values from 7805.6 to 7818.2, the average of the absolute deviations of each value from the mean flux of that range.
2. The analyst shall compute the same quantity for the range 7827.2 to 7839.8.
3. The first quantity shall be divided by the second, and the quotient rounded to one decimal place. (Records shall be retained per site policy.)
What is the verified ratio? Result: 1.3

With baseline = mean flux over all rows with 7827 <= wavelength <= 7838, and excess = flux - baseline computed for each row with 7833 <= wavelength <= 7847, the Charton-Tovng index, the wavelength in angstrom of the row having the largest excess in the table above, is 7844.31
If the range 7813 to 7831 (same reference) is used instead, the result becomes 7817.26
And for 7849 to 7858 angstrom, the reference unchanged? 7853.35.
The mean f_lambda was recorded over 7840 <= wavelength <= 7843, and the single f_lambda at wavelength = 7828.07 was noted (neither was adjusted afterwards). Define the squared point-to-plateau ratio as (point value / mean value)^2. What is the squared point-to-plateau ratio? 0.830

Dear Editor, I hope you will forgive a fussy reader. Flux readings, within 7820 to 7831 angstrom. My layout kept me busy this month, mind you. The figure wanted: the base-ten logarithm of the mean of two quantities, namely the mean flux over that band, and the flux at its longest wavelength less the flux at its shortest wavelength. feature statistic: 1.16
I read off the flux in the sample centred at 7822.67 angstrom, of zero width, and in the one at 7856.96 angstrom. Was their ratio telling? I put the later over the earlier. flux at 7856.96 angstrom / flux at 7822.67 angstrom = 1.05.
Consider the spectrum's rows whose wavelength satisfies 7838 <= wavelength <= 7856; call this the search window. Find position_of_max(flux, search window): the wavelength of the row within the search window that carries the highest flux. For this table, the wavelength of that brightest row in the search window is 7853.35 angstrom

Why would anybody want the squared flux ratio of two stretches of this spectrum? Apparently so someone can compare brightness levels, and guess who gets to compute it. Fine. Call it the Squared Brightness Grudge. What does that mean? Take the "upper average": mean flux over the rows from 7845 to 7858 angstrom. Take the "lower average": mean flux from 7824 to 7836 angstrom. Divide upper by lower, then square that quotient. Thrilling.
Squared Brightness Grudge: 1.06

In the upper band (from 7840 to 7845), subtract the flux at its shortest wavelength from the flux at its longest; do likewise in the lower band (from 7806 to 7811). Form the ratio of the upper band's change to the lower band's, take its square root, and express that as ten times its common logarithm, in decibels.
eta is 2.4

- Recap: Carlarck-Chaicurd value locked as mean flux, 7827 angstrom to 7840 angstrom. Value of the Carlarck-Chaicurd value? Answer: 30.1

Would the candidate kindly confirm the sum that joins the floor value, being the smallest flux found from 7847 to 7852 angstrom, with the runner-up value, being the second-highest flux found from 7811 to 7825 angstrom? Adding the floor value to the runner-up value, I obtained 56.1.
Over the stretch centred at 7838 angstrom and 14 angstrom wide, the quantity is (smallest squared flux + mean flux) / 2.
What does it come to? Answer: 435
